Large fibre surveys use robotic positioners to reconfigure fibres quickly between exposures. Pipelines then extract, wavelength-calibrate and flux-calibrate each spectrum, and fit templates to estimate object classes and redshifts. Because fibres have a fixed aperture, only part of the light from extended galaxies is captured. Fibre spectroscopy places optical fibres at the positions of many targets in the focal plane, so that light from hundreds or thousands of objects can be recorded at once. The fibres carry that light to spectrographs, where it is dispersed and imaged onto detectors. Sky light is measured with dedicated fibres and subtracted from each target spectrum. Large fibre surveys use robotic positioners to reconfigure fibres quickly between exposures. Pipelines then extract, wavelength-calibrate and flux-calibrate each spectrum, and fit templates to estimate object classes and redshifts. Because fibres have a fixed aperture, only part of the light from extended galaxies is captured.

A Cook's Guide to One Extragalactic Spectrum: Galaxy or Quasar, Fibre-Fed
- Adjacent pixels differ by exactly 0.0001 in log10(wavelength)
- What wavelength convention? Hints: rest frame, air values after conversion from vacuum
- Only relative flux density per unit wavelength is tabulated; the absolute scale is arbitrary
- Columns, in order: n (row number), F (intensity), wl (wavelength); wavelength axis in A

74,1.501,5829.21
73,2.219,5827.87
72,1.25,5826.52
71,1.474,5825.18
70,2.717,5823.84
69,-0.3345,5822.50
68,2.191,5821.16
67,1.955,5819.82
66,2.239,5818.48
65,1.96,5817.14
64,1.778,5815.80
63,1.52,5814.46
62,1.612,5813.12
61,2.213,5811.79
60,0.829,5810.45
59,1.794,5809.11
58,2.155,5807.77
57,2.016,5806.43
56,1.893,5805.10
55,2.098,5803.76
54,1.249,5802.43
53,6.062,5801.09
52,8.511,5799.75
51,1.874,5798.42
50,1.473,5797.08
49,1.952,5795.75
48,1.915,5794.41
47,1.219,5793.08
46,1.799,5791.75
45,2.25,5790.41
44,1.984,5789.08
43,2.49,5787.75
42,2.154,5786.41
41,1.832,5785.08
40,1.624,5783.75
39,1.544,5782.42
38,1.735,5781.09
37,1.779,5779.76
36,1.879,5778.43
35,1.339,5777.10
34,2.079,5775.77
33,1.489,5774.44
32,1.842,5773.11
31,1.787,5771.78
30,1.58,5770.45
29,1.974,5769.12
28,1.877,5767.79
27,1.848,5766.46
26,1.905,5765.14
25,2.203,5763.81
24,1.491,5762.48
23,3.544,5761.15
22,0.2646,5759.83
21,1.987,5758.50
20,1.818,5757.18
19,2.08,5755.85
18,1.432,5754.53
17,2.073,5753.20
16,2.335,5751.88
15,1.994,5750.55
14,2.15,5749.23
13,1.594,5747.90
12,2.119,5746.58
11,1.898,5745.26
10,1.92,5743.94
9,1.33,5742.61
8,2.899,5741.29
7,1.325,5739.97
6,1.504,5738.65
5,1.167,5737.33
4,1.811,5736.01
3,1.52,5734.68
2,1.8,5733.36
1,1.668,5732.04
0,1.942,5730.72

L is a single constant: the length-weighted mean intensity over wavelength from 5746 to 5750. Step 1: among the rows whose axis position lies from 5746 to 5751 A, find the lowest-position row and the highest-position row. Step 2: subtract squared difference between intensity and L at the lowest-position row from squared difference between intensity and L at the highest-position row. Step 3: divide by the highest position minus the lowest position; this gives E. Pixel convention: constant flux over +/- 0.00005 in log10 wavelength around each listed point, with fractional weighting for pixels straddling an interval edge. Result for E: -0.007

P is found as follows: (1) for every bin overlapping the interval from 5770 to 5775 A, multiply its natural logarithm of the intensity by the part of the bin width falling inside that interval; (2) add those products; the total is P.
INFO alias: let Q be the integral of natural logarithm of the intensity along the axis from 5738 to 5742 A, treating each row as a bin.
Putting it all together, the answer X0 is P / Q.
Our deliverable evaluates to 1.11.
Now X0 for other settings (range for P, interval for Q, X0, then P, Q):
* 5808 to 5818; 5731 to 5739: 1.36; 5.0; 3.7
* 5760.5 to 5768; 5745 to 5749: 2.16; 5.5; 2.5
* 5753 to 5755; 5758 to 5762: 1.32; 1.0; 0.8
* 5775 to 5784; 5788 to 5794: 1.33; 4.8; 3.6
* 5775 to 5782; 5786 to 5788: 2.32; 3.8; 1.7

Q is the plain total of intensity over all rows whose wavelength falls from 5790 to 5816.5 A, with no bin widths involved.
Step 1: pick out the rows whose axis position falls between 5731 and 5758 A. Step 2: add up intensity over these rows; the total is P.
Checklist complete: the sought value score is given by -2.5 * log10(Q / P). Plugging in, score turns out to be -0.26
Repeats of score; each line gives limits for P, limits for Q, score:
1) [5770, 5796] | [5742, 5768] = -0.05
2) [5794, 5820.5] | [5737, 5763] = 0.26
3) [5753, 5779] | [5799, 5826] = -0.25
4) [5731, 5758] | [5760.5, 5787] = -0.03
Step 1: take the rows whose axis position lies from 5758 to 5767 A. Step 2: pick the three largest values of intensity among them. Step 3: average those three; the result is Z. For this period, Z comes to 2.58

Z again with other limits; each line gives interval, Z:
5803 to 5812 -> 2.16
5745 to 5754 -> 2.20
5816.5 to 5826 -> 2.38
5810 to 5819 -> 2.14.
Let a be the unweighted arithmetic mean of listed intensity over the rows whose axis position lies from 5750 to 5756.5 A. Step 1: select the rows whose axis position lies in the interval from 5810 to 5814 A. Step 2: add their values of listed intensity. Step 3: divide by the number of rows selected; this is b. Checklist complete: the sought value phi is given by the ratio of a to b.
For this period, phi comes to 1.3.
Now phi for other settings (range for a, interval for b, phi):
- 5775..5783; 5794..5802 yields 0.5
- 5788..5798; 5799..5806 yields 0.5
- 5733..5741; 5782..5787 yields 0.9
